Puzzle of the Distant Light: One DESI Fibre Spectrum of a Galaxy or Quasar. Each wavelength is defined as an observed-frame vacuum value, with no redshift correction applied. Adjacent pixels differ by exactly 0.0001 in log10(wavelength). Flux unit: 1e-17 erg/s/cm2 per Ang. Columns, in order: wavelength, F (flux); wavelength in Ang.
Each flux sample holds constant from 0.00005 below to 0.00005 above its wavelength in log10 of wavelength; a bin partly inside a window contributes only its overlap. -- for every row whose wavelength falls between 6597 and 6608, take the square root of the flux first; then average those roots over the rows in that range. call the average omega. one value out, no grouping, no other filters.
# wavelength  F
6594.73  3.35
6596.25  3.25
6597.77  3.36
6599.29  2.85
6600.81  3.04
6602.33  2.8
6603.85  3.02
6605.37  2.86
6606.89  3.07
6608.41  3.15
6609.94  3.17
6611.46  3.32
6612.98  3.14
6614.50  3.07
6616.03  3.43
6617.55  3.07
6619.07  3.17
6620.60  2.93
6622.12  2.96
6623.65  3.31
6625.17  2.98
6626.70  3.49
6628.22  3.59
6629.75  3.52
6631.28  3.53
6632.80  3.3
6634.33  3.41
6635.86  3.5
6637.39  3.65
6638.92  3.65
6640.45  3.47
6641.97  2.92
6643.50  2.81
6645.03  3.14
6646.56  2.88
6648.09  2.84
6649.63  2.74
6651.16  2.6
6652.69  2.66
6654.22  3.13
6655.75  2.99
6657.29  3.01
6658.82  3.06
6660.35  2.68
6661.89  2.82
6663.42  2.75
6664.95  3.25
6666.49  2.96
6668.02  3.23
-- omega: 1.73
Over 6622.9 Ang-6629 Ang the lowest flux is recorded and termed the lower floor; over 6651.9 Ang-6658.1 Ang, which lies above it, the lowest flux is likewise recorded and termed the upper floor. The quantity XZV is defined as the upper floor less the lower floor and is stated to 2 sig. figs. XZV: -0.32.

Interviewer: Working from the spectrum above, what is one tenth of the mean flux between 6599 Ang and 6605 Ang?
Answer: 0.293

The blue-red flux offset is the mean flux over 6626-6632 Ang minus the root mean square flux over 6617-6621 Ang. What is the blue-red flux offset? 0.47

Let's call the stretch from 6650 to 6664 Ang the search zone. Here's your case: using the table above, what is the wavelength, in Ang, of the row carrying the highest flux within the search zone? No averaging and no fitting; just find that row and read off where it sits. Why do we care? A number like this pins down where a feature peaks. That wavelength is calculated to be 6654.22 Ang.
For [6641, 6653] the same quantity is 6645.03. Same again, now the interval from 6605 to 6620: 6616.03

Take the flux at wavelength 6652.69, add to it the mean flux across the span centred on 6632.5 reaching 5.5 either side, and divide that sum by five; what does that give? 1.23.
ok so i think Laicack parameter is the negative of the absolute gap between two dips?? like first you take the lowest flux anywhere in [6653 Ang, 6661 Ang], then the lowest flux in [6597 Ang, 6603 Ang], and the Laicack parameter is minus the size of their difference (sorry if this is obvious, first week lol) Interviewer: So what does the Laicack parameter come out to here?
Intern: -0.12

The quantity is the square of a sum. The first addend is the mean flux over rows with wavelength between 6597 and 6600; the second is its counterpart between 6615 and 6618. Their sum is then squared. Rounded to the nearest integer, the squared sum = 40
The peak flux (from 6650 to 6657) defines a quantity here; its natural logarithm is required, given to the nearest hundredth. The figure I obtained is 1.14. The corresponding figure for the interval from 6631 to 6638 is 1.29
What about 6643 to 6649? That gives 1.14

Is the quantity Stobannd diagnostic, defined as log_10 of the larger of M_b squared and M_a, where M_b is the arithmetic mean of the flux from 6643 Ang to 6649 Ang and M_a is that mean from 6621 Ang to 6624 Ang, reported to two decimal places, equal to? 0.93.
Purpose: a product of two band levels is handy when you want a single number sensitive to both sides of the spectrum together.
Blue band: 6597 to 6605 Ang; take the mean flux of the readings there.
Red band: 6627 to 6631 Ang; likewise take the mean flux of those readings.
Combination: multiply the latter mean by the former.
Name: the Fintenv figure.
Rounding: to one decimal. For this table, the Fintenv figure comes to 10.7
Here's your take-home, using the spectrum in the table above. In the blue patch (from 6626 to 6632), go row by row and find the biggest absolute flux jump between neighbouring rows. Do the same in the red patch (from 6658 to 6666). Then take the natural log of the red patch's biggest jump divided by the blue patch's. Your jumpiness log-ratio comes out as 1.6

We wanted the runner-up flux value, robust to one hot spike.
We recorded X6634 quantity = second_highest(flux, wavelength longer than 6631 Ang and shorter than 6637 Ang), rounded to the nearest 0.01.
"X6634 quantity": 3.50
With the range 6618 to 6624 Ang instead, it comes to 3.17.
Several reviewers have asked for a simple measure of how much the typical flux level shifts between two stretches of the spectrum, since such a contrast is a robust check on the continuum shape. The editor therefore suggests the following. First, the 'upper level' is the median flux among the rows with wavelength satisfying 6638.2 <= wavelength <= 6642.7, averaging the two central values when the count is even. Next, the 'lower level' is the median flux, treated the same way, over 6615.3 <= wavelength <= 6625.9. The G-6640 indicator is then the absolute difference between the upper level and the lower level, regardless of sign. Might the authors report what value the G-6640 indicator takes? 0.4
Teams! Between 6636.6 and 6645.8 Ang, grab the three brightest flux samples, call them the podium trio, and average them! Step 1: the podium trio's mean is 3.6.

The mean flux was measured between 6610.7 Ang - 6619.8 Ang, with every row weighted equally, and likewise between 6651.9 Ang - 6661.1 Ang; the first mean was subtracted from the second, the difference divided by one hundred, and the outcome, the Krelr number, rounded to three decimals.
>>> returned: -0.003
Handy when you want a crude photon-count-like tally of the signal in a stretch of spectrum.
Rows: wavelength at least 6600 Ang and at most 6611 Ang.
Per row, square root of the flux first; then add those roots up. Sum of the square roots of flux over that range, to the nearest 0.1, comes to 12.2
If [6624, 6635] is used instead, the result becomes 12.9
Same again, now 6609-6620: 12.5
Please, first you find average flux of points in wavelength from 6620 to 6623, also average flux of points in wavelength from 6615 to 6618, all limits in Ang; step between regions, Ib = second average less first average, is 0.3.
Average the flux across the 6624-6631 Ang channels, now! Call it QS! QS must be 3.40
